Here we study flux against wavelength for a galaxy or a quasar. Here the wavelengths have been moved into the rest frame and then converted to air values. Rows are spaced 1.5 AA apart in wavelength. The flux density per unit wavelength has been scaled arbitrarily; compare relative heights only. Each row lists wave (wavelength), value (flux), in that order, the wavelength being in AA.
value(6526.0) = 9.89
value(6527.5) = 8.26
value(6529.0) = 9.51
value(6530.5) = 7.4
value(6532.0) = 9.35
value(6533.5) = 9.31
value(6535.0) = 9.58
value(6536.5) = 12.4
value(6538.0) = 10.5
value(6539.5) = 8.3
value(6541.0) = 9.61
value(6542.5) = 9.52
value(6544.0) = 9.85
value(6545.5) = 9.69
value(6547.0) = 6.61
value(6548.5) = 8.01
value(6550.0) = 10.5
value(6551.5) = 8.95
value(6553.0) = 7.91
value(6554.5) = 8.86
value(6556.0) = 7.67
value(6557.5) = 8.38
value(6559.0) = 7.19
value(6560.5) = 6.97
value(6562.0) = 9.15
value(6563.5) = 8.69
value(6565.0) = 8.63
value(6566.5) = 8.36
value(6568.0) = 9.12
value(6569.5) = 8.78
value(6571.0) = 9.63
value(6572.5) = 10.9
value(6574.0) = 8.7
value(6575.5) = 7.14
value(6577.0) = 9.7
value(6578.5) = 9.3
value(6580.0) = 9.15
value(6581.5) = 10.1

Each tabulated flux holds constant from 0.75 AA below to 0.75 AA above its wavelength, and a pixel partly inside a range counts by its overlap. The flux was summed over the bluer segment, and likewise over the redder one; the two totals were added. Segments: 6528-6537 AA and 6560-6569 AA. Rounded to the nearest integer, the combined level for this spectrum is 108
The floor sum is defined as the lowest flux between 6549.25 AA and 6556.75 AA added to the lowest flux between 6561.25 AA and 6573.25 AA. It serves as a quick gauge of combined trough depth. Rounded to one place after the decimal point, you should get 16.0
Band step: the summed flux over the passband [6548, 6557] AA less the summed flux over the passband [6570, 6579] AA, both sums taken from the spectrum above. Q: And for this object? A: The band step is -3.5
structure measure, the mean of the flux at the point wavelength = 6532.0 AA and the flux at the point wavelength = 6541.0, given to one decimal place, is 9.5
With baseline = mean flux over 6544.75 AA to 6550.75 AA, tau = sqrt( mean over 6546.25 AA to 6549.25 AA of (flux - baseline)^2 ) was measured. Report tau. 1.56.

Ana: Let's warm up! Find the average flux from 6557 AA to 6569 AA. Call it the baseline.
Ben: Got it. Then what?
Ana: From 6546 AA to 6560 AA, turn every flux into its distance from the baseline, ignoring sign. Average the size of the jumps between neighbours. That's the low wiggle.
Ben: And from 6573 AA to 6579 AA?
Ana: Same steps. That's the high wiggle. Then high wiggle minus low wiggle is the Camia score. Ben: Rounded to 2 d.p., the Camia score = -0.40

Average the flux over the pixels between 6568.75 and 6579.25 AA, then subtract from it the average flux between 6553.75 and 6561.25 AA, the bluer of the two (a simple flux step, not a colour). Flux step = 1.4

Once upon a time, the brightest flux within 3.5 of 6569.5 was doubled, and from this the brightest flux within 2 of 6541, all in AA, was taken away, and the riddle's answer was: 12.2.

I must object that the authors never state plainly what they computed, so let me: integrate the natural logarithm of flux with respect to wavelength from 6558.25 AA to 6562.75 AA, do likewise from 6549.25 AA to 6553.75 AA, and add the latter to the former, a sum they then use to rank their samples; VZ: 19.1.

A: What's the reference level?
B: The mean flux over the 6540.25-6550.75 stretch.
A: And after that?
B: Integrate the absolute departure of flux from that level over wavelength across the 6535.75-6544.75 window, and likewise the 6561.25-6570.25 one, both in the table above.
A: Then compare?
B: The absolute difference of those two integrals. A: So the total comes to 7.6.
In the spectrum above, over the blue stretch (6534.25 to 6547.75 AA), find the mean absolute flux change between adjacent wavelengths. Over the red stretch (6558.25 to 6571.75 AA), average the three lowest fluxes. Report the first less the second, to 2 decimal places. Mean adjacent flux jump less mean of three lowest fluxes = -6.02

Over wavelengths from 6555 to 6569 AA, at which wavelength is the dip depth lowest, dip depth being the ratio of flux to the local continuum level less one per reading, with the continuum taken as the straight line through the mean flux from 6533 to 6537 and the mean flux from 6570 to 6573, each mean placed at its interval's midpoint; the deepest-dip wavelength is 6560.5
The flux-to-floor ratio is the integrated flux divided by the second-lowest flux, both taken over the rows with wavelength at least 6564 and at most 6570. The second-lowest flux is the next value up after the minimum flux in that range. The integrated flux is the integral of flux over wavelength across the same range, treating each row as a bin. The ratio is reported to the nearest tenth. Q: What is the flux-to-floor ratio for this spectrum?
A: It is 6.1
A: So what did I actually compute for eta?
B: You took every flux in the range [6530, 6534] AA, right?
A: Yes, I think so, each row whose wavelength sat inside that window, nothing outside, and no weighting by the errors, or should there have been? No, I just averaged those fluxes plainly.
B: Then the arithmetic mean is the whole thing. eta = 8.7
